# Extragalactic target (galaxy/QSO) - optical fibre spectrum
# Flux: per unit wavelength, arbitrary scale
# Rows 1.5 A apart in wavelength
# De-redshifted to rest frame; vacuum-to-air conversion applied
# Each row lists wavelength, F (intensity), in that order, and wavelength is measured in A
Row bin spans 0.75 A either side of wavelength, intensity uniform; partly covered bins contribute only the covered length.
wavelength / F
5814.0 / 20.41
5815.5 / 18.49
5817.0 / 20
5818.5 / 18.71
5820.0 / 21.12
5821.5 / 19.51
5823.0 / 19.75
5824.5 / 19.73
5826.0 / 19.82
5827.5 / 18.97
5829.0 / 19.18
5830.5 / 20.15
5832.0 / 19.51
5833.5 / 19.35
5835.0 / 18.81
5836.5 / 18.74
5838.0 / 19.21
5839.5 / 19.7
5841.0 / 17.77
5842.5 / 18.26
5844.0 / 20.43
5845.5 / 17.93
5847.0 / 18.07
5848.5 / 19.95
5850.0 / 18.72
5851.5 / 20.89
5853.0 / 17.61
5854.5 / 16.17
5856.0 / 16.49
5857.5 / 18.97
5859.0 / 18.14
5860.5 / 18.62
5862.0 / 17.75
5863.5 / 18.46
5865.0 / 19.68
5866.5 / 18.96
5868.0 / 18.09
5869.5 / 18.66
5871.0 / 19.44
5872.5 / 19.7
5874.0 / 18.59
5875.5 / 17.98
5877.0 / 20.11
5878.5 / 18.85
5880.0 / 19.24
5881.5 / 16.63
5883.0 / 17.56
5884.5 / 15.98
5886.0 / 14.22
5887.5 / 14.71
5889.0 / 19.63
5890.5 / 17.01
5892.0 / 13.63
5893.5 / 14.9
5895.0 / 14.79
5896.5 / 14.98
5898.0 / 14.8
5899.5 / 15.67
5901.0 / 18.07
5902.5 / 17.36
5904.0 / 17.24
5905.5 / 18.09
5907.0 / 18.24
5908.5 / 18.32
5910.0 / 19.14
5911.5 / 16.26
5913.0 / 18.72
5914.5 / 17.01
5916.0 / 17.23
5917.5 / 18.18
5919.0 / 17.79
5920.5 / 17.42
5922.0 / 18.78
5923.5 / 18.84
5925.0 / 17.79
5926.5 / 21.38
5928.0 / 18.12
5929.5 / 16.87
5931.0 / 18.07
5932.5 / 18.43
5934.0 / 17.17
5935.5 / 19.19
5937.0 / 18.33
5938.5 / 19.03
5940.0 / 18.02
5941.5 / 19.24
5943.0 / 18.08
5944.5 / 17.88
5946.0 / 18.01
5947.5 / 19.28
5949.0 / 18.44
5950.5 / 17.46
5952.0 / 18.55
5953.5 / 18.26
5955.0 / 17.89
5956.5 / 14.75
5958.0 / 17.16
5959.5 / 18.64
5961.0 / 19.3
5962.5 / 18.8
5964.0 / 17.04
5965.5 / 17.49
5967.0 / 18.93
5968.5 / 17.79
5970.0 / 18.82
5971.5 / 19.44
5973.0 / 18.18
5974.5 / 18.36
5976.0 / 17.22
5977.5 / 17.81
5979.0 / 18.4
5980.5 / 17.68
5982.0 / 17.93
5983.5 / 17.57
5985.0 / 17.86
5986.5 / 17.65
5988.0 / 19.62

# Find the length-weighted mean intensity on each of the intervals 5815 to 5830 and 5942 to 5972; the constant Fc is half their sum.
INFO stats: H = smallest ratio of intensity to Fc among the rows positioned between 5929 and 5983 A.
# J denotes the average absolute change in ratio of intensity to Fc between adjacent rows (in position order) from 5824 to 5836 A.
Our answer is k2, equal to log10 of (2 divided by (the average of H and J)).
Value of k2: 0.694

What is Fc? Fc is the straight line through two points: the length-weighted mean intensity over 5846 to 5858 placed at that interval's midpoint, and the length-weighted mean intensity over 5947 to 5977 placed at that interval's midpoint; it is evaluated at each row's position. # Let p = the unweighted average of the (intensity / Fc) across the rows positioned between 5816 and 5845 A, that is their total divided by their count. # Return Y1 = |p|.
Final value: 1.06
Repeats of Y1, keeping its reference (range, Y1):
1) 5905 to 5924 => 0.99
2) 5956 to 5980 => 1.00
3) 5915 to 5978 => 1.00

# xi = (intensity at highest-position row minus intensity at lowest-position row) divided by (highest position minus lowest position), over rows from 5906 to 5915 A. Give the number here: -0.16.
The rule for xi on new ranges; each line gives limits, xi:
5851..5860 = -0.37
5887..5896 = 0.01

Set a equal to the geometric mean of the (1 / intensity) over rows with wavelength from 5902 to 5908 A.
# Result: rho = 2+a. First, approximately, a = 0.056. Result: 2.06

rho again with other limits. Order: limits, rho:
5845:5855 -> 2.05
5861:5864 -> 2.06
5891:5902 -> 2.07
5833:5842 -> 2.05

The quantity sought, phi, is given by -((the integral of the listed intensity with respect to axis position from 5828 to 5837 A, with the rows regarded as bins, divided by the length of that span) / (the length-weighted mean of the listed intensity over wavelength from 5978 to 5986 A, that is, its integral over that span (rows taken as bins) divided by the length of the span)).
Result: -1.08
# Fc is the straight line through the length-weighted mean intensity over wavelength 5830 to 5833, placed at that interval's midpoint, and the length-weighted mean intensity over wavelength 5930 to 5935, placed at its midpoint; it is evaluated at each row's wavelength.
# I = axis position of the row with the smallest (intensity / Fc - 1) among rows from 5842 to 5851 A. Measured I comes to 5845.5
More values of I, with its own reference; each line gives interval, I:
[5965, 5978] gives 5976.0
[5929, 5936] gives 5929.5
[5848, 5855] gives 5854.5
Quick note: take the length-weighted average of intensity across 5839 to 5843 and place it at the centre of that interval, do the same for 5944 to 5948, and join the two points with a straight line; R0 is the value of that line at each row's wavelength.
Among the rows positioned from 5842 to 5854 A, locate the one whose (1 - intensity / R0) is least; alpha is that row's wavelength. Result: 5851.5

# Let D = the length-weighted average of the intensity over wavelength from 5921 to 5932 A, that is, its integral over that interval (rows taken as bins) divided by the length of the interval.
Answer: 18.5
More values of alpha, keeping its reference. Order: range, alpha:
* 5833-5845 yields 5844.0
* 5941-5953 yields 5947.5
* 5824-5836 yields 5830.5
